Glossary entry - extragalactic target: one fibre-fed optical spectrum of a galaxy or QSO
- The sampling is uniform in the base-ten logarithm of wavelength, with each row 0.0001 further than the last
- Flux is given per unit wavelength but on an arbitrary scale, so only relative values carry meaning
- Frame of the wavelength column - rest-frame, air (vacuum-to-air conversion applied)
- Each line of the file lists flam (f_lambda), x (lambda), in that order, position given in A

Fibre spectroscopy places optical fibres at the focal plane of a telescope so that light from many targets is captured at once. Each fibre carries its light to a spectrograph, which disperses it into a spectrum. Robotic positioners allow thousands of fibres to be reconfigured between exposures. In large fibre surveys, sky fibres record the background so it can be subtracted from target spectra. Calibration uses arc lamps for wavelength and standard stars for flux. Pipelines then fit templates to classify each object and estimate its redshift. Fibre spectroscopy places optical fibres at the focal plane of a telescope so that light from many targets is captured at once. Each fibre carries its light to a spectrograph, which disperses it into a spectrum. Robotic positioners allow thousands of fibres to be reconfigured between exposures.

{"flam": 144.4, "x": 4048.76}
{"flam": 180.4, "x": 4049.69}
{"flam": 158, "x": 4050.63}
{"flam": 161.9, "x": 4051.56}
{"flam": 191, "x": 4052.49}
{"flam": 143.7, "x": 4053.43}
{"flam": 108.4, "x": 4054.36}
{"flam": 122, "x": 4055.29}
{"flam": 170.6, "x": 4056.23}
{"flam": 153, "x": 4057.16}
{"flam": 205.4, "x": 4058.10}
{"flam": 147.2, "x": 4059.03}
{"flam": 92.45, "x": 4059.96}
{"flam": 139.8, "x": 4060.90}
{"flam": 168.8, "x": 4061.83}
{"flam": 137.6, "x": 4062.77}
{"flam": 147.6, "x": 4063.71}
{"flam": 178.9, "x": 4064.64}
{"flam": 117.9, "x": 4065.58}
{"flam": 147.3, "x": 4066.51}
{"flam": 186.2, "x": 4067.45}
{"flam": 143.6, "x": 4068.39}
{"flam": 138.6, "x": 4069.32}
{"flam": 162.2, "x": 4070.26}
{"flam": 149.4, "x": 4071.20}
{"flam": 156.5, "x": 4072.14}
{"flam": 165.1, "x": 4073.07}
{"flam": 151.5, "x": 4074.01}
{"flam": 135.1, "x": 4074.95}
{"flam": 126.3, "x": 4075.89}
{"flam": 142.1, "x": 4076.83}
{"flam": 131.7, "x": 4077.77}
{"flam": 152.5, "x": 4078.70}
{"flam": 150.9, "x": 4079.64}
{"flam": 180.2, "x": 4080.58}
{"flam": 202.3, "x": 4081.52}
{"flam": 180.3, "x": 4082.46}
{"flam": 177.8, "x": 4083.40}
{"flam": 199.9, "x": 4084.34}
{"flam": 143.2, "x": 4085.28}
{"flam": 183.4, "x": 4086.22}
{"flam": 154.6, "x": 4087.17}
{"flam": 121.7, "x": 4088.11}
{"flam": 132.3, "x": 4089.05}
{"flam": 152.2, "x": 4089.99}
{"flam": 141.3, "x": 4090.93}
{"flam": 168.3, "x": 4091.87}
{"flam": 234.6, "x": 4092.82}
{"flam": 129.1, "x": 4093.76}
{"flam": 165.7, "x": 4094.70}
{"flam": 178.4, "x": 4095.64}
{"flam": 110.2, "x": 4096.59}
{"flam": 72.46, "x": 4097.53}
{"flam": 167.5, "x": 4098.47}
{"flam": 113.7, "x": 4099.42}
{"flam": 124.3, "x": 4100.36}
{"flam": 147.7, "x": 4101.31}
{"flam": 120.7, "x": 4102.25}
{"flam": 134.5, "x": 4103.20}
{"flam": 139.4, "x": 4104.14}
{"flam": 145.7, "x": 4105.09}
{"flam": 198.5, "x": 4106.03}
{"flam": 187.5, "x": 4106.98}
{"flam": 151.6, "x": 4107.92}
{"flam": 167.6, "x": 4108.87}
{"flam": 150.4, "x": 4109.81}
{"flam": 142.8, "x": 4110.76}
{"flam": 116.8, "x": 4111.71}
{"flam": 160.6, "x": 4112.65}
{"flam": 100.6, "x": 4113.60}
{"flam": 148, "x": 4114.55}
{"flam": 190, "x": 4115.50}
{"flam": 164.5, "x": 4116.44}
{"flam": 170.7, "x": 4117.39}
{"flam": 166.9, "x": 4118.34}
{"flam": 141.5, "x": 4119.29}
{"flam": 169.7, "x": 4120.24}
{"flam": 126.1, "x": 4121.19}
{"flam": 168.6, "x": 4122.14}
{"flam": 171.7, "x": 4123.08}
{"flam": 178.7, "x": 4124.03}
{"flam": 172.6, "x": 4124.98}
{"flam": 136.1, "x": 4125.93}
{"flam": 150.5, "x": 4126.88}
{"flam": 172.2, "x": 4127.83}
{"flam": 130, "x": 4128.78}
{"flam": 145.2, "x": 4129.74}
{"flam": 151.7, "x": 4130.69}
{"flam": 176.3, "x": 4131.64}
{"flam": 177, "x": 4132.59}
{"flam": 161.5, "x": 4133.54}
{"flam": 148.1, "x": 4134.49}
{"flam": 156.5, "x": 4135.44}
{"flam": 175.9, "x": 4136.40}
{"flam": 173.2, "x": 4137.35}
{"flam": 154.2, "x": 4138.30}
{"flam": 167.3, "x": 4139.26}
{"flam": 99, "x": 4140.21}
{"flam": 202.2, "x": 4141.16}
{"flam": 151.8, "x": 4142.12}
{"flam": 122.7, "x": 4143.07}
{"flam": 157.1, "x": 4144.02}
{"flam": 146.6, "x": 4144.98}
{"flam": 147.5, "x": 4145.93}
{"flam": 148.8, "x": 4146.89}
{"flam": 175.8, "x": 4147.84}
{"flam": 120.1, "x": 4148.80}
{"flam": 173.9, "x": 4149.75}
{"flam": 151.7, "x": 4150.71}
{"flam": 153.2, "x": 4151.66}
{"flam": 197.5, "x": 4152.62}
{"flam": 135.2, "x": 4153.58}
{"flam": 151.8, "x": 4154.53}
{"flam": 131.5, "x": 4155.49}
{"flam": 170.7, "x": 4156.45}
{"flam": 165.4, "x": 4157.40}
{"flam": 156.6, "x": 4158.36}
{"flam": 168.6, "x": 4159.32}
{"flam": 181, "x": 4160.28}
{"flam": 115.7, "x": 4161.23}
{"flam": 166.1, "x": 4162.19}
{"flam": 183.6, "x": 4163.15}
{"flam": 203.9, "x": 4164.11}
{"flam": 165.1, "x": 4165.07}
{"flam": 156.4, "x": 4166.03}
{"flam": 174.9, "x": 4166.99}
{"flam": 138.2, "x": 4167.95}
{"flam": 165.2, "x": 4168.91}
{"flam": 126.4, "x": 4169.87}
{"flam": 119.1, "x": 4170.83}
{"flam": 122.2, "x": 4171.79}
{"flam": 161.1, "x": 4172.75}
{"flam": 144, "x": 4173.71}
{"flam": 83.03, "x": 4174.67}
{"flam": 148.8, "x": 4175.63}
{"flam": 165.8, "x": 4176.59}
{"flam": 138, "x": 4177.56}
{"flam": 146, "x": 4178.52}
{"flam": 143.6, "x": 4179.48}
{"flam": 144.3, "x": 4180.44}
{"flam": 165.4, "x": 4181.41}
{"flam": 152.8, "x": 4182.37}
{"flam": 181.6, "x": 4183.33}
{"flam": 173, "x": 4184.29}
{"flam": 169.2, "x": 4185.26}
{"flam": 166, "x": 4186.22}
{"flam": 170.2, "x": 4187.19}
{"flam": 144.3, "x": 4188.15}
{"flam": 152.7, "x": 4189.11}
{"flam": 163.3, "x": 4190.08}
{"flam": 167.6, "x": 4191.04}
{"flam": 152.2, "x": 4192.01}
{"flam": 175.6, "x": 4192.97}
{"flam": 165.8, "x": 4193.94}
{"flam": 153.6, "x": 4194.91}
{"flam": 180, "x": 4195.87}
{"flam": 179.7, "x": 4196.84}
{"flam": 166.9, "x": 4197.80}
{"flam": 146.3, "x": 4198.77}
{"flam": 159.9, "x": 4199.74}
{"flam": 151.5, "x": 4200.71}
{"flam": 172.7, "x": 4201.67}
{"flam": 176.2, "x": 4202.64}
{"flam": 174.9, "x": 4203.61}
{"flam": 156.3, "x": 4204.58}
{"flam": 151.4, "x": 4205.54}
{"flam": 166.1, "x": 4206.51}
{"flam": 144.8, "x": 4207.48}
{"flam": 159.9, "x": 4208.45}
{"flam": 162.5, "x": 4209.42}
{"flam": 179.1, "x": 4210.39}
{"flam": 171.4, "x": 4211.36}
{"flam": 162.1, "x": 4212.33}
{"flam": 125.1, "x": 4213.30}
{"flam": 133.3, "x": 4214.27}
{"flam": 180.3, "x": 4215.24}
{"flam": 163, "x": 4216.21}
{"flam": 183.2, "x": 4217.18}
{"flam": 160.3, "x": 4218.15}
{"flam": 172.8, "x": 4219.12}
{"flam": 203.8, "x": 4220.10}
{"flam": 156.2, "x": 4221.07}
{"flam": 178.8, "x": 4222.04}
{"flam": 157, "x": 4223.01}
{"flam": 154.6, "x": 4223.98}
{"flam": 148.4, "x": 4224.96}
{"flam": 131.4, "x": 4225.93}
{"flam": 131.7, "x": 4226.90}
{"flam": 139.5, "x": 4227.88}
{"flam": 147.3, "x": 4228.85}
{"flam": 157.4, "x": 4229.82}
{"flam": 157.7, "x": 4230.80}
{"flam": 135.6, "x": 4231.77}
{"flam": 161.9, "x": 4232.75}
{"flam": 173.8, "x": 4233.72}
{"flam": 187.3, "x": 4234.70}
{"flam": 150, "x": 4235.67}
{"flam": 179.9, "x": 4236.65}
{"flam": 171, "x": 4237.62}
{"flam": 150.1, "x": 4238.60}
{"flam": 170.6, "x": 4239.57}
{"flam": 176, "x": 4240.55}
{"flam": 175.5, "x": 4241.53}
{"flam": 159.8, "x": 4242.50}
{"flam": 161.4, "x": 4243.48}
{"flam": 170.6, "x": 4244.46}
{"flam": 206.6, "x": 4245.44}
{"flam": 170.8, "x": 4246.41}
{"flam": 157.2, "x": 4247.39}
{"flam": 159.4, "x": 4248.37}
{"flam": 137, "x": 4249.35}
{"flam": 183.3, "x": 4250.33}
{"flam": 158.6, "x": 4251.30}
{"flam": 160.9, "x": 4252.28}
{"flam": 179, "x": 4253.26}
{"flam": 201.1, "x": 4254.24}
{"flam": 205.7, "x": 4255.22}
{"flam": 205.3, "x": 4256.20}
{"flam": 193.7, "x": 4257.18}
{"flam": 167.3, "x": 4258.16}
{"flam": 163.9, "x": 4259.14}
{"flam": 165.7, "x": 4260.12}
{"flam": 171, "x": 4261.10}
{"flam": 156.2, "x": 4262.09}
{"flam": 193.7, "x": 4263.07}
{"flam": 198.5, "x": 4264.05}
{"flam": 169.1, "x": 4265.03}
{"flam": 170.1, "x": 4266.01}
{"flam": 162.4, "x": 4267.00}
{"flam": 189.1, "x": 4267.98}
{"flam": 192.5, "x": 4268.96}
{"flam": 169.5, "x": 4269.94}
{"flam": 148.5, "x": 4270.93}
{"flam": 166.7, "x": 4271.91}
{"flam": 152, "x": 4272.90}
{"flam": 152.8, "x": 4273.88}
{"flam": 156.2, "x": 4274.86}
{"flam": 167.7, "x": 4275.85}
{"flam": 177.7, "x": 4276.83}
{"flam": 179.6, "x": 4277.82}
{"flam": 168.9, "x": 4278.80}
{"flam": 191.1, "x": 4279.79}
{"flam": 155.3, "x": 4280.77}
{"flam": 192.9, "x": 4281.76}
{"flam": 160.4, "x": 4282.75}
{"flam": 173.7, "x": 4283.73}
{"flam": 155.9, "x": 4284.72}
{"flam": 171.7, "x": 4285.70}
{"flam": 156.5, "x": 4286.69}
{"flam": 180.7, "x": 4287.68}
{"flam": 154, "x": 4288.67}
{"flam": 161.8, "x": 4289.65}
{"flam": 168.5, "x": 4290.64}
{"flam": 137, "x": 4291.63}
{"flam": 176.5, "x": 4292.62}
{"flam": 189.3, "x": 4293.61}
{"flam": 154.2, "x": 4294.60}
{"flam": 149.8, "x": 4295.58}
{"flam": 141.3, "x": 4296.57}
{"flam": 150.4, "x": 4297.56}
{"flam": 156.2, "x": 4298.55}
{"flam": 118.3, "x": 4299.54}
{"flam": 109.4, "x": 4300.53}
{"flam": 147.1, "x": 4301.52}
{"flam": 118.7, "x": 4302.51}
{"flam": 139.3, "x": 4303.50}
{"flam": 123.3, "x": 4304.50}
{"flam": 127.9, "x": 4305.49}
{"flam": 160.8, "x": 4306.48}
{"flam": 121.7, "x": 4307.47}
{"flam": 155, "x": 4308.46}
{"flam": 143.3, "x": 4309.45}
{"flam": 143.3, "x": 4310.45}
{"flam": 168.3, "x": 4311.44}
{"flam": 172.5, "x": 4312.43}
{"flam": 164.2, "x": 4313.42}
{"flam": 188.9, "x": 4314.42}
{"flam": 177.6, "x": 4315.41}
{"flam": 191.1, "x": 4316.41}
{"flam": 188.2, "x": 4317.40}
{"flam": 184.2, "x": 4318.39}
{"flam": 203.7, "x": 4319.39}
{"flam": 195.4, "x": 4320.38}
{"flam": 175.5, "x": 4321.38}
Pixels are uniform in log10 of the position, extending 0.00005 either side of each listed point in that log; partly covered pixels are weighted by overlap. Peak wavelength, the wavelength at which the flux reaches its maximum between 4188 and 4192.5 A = 4191.04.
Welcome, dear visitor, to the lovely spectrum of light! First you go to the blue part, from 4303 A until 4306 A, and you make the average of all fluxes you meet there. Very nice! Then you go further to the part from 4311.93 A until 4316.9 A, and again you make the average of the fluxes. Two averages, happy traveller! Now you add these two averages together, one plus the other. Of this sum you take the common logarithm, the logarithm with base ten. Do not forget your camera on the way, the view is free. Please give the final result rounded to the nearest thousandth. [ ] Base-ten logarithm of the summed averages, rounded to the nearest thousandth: 2.490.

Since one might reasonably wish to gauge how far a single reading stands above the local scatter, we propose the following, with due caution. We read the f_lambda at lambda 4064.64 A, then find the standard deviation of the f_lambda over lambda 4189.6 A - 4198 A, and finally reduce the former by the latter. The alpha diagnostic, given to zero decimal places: 169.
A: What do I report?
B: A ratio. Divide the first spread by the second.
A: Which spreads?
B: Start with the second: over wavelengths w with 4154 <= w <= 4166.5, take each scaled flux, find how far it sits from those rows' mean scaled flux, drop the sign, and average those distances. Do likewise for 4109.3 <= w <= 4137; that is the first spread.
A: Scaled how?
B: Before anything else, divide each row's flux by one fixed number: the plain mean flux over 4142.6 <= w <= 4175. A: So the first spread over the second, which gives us 1.05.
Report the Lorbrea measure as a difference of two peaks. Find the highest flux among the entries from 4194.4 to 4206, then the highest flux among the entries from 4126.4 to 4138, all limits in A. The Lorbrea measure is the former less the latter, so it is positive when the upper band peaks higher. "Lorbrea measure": 3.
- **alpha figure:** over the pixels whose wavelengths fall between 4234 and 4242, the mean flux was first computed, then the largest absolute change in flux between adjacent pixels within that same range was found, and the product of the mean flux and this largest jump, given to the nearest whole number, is 6343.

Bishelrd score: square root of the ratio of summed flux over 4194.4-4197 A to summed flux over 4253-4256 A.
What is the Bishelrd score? 0.94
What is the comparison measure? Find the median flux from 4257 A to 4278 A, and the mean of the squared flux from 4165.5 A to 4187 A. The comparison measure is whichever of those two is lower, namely 168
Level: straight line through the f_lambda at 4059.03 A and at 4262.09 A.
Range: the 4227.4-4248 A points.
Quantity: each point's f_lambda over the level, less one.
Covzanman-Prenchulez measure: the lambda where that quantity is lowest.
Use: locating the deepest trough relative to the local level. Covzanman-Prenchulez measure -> 4231.77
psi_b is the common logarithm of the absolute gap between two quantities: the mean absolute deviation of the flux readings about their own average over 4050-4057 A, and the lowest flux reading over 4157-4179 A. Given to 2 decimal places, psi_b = 1.78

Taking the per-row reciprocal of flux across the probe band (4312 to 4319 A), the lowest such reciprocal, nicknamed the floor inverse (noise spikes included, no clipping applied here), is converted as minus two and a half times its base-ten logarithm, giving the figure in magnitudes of 5.70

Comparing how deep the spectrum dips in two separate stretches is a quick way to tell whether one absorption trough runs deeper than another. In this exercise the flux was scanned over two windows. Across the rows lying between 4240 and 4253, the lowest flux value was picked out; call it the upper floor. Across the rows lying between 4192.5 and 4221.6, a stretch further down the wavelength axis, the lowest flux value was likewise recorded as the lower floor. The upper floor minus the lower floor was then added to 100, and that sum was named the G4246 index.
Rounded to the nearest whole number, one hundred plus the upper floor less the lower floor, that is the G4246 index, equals 112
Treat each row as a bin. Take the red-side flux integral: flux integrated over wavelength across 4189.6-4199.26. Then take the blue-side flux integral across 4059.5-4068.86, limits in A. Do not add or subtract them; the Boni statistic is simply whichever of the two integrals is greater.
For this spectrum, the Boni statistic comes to 1595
